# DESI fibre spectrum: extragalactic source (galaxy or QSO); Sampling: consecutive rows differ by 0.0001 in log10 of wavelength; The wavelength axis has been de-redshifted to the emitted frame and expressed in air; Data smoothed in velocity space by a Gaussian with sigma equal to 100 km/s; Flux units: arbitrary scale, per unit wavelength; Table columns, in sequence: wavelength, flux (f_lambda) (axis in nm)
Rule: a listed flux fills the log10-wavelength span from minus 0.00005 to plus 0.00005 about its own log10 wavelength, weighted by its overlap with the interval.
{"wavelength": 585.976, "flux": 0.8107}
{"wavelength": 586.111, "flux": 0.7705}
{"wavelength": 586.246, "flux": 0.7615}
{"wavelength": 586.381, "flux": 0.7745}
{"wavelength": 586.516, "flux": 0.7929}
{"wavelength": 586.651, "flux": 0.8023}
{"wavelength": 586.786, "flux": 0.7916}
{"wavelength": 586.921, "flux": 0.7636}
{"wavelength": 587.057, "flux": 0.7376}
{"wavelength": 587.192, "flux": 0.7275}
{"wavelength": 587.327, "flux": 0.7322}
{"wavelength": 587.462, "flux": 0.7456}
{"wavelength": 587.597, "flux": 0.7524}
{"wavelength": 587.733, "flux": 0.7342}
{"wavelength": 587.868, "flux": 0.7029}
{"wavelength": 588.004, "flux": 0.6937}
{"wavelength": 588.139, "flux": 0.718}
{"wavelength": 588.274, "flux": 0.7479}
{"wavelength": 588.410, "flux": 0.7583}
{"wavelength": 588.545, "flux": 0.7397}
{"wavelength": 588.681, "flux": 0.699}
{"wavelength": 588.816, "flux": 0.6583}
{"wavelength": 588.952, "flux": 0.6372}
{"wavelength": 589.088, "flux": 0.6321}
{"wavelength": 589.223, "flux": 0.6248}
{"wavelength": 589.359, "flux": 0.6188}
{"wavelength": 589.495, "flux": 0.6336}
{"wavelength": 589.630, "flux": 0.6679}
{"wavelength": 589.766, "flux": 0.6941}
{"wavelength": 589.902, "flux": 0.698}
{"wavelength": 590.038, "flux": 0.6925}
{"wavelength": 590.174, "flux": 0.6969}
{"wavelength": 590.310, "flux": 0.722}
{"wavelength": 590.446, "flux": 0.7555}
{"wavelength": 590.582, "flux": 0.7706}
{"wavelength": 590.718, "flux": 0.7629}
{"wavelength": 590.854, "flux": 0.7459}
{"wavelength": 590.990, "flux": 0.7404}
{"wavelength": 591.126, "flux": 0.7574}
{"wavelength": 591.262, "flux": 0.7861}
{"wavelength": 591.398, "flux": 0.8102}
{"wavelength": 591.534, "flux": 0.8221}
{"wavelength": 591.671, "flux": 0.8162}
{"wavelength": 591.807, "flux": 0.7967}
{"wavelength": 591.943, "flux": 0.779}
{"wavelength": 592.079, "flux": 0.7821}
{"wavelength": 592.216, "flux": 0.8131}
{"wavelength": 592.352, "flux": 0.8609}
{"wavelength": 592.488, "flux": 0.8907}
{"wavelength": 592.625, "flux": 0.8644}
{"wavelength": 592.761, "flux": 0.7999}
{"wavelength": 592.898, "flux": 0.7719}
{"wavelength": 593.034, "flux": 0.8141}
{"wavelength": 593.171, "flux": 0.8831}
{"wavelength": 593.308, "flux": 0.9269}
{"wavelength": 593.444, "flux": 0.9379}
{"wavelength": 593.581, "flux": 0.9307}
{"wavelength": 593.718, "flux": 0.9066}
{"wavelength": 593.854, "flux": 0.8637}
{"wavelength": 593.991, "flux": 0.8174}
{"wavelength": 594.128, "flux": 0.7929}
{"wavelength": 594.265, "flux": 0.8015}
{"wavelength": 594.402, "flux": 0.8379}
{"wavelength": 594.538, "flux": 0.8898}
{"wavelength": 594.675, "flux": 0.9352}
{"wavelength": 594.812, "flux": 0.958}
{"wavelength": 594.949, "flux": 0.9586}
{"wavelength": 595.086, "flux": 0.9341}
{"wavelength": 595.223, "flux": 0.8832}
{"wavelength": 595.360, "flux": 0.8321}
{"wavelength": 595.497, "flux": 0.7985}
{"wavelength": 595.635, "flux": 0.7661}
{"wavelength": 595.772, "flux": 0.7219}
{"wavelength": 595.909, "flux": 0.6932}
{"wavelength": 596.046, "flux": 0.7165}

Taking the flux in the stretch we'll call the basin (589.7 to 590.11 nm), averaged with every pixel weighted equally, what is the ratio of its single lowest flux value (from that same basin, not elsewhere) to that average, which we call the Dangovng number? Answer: 1.00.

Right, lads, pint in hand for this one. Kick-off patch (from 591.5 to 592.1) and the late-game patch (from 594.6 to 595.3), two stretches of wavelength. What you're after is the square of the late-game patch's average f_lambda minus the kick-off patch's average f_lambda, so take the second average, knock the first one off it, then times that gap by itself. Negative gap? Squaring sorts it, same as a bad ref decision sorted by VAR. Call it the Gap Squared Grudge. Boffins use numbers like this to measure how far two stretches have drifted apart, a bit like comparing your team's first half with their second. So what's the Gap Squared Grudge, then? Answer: 0.018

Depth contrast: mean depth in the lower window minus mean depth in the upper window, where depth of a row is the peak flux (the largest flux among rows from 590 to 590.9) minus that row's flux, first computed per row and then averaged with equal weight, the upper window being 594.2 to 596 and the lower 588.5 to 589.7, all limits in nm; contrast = 0.190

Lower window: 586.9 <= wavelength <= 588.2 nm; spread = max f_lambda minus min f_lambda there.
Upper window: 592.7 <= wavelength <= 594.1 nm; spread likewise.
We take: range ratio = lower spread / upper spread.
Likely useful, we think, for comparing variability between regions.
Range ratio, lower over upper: 0.42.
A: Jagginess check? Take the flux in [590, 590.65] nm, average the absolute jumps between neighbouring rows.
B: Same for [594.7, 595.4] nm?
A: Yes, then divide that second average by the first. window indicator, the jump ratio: 1.6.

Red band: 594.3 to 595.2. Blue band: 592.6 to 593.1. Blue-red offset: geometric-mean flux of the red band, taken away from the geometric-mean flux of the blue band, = -0.11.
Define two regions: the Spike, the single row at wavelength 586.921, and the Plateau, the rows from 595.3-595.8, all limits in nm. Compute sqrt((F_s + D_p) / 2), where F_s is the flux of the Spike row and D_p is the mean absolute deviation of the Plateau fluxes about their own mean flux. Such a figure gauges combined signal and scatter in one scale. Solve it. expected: 0.632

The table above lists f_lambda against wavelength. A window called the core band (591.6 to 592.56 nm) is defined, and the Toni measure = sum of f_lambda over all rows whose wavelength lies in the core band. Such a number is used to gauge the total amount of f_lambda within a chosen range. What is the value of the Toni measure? 5.74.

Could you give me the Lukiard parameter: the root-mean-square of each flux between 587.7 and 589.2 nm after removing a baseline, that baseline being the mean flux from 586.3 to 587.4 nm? 0.076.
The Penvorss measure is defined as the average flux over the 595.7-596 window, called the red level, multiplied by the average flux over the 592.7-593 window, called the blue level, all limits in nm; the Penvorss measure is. 0.56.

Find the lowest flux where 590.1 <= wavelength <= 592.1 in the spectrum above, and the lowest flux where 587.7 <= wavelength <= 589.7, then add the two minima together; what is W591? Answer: 1.32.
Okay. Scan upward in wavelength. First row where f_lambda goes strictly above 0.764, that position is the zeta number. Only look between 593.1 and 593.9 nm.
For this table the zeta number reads 593.171 nm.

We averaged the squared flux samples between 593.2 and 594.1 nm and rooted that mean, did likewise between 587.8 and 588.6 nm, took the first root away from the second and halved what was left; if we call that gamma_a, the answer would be -0.086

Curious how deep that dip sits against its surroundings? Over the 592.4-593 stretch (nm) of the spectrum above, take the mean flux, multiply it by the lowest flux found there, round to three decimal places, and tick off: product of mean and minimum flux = 0.642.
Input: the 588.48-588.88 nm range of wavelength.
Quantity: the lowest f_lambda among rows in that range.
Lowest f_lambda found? 0.6583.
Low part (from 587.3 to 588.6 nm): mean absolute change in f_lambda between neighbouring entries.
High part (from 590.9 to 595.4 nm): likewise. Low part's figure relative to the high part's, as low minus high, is -0.012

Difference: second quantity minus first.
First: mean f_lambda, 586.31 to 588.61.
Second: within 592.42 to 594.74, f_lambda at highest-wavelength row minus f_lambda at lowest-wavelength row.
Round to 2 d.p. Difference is -0.70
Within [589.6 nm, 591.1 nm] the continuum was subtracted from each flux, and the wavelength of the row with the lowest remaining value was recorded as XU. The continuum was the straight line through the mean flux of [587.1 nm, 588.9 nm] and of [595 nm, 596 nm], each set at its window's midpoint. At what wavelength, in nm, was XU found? 589.630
